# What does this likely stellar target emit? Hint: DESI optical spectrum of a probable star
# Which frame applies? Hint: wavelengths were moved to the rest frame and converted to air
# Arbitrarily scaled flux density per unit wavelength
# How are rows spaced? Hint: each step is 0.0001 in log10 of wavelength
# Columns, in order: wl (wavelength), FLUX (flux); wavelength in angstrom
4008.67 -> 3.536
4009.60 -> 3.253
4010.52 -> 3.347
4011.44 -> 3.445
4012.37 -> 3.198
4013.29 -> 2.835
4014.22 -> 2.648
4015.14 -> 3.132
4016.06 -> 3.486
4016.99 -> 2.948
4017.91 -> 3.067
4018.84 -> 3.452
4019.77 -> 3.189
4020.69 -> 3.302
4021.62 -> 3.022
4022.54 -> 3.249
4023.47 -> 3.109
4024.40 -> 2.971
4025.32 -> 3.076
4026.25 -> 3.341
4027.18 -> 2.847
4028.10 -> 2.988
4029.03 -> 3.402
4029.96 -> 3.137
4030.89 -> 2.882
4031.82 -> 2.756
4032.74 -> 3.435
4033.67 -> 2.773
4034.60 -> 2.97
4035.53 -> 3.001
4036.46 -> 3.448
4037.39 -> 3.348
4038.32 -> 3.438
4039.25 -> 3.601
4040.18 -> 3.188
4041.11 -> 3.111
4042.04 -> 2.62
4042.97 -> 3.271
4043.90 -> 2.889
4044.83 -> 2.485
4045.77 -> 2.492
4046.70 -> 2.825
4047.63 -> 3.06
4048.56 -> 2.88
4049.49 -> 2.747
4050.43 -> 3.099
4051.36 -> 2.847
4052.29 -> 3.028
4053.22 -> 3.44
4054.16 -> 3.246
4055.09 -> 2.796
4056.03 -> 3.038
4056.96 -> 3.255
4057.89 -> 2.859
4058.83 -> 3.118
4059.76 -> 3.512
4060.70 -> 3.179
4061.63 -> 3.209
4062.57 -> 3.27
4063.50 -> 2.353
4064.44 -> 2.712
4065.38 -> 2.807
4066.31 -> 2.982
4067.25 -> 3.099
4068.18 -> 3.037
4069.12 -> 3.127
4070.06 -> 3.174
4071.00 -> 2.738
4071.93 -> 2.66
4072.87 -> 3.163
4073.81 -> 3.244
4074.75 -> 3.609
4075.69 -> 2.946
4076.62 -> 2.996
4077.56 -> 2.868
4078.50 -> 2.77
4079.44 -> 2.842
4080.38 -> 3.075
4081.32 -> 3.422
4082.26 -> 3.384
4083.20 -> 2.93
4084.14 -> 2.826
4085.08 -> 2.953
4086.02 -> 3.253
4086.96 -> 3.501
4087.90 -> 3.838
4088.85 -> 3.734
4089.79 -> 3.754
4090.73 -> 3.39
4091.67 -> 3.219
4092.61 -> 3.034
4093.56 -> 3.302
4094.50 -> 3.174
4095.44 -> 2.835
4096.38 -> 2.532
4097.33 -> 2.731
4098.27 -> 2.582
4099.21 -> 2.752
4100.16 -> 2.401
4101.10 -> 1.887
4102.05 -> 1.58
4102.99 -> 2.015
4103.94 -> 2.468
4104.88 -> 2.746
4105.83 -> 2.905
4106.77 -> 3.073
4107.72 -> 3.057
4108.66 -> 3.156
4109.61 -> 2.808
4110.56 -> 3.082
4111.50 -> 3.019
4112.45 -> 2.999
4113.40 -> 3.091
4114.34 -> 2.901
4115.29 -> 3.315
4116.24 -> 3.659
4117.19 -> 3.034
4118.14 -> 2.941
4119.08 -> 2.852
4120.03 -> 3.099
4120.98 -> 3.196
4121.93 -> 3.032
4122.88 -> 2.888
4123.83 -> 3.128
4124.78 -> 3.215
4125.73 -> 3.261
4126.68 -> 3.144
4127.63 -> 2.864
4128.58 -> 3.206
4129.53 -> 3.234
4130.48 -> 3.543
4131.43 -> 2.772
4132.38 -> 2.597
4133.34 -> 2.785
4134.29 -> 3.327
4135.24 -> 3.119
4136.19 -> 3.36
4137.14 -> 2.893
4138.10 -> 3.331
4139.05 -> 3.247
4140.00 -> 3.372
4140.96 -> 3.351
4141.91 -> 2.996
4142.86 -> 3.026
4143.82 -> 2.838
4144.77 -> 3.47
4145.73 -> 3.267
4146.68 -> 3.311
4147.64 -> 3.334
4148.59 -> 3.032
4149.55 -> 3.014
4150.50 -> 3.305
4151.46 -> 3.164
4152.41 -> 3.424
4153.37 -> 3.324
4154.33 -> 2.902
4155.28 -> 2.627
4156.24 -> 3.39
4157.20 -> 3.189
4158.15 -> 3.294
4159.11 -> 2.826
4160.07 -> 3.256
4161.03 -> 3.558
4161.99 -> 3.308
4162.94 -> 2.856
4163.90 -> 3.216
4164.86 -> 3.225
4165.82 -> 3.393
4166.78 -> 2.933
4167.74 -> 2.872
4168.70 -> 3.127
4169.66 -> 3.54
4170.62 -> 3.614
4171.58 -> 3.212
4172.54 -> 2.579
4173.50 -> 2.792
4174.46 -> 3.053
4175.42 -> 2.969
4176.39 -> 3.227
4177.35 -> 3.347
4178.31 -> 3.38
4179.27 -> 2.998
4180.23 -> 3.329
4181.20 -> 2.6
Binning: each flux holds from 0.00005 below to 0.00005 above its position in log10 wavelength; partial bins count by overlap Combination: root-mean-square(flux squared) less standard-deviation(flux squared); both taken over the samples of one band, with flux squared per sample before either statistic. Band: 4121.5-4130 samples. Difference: 8.9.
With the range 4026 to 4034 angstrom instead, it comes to 8.0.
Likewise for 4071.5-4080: 7.6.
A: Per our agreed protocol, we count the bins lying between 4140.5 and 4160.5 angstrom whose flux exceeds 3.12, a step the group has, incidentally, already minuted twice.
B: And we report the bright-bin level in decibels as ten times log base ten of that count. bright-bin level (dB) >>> 11.1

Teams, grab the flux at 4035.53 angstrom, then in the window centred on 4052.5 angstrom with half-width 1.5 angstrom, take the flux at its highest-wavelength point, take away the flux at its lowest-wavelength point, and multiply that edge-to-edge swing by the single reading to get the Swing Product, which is 1.8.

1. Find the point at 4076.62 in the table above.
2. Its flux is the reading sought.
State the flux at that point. 2.996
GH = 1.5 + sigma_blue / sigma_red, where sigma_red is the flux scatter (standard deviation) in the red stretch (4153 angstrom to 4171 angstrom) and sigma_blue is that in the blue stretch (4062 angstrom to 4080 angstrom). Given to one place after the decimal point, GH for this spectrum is 2.5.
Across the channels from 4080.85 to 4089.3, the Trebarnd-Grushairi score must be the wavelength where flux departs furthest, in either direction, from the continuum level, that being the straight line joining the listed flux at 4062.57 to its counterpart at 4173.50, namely 4087.90 angstrom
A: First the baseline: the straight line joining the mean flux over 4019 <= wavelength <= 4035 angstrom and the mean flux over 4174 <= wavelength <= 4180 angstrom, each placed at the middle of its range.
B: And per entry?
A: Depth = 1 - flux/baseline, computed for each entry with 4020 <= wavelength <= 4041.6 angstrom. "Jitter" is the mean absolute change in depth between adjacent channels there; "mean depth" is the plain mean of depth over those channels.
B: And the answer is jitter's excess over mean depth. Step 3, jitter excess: 0.10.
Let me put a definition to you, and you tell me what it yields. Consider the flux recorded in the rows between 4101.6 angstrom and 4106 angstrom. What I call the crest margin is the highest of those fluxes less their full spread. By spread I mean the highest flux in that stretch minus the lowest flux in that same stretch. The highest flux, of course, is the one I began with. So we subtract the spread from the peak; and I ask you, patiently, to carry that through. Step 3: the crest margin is 1.58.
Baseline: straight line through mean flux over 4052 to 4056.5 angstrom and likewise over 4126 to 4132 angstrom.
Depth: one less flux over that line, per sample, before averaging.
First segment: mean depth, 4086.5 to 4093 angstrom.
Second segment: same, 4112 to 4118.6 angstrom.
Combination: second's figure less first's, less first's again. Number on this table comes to 0.24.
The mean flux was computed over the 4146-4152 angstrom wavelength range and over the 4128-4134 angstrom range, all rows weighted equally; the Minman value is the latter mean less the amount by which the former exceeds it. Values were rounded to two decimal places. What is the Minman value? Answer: 2.85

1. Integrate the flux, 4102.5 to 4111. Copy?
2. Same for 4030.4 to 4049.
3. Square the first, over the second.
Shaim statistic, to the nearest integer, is 10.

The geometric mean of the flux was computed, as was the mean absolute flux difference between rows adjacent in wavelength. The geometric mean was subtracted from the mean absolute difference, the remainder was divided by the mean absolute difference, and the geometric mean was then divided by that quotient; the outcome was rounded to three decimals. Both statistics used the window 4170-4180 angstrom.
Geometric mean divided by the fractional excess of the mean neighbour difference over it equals -0.290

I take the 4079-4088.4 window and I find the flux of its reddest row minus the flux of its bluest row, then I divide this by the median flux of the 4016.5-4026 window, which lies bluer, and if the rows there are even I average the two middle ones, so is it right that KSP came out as 0.322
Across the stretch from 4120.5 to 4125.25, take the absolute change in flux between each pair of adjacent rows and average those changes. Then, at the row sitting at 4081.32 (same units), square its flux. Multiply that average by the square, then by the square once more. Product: 22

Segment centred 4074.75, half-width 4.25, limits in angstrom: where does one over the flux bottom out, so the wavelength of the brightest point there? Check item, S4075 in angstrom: 4074.75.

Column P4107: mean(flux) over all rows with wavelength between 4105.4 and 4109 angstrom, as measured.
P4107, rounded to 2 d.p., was 3.05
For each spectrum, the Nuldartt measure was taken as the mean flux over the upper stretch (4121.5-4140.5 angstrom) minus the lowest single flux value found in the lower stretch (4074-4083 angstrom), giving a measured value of 0.35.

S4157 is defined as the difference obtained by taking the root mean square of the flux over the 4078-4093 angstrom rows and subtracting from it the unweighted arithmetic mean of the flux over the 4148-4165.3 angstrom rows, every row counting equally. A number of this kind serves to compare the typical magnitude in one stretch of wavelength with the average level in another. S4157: 0.10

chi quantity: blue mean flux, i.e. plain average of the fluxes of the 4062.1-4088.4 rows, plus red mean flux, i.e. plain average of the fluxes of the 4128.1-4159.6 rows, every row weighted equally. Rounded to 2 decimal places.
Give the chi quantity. 6.20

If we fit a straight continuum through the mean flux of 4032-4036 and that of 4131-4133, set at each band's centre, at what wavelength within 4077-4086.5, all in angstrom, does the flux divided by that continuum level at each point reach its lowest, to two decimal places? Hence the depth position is 4078.50 angstrom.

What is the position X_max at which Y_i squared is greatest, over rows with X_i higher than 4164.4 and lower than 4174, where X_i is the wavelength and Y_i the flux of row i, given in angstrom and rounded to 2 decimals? 4170.62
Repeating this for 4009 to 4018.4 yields 4016.06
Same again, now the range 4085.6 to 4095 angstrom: 4087.90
